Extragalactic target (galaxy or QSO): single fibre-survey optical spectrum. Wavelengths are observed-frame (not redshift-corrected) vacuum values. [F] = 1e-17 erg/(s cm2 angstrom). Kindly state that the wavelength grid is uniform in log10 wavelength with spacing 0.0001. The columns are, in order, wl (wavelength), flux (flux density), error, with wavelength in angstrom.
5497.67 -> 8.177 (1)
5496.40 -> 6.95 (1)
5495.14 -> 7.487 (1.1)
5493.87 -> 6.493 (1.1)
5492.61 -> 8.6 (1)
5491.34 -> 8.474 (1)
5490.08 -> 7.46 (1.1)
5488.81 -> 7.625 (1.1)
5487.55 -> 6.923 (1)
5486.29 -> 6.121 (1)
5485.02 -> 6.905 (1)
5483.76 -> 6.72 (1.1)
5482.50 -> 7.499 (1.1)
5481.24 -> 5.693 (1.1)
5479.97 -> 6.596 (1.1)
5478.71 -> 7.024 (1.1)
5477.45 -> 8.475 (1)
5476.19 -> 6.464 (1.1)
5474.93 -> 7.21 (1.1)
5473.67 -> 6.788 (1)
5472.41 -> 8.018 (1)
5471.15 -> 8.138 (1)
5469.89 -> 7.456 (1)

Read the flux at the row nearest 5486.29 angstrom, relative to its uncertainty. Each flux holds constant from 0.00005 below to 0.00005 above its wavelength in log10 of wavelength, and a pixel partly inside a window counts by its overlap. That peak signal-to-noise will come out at 6.12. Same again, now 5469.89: 7.46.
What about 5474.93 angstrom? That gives 6.55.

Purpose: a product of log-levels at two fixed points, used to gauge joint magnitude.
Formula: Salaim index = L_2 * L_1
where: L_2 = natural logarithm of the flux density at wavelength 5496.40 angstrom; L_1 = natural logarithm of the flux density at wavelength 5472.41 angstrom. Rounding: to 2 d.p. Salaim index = 4.04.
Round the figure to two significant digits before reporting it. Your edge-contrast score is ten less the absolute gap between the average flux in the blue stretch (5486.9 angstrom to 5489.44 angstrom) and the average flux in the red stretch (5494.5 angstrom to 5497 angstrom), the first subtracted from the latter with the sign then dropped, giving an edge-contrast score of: 9.9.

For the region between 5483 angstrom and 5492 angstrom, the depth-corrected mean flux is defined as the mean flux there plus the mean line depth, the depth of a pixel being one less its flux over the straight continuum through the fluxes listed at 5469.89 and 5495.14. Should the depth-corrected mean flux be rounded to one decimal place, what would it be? 7.2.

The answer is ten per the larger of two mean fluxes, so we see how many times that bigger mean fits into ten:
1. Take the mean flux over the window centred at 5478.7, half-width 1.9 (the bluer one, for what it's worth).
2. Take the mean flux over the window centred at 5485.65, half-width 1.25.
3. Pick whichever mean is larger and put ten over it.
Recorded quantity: 1.36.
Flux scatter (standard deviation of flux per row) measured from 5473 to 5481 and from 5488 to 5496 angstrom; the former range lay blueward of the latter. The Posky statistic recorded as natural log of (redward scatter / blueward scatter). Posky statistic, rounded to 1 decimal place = 0.1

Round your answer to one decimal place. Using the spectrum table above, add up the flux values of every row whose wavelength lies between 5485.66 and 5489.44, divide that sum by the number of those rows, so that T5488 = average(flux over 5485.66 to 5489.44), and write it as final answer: 6.9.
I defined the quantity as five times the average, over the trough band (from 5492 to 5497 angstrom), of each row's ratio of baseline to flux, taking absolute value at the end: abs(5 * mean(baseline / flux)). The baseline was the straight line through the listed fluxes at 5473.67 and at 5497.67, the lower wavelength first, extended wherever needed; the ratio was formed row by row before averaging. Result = 5.48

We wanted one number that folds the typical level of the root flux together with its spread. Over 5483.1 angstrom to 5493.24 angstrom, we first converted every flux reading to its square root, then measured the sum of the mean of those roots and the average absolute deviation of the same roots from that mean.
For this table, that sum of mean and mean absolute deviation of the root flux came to 2.83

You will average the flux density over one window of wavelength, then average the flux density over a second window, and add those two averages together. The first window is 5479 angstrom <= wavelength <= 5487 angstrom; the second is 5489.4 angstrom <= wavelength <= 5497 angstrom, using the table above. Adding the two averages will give 14.2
